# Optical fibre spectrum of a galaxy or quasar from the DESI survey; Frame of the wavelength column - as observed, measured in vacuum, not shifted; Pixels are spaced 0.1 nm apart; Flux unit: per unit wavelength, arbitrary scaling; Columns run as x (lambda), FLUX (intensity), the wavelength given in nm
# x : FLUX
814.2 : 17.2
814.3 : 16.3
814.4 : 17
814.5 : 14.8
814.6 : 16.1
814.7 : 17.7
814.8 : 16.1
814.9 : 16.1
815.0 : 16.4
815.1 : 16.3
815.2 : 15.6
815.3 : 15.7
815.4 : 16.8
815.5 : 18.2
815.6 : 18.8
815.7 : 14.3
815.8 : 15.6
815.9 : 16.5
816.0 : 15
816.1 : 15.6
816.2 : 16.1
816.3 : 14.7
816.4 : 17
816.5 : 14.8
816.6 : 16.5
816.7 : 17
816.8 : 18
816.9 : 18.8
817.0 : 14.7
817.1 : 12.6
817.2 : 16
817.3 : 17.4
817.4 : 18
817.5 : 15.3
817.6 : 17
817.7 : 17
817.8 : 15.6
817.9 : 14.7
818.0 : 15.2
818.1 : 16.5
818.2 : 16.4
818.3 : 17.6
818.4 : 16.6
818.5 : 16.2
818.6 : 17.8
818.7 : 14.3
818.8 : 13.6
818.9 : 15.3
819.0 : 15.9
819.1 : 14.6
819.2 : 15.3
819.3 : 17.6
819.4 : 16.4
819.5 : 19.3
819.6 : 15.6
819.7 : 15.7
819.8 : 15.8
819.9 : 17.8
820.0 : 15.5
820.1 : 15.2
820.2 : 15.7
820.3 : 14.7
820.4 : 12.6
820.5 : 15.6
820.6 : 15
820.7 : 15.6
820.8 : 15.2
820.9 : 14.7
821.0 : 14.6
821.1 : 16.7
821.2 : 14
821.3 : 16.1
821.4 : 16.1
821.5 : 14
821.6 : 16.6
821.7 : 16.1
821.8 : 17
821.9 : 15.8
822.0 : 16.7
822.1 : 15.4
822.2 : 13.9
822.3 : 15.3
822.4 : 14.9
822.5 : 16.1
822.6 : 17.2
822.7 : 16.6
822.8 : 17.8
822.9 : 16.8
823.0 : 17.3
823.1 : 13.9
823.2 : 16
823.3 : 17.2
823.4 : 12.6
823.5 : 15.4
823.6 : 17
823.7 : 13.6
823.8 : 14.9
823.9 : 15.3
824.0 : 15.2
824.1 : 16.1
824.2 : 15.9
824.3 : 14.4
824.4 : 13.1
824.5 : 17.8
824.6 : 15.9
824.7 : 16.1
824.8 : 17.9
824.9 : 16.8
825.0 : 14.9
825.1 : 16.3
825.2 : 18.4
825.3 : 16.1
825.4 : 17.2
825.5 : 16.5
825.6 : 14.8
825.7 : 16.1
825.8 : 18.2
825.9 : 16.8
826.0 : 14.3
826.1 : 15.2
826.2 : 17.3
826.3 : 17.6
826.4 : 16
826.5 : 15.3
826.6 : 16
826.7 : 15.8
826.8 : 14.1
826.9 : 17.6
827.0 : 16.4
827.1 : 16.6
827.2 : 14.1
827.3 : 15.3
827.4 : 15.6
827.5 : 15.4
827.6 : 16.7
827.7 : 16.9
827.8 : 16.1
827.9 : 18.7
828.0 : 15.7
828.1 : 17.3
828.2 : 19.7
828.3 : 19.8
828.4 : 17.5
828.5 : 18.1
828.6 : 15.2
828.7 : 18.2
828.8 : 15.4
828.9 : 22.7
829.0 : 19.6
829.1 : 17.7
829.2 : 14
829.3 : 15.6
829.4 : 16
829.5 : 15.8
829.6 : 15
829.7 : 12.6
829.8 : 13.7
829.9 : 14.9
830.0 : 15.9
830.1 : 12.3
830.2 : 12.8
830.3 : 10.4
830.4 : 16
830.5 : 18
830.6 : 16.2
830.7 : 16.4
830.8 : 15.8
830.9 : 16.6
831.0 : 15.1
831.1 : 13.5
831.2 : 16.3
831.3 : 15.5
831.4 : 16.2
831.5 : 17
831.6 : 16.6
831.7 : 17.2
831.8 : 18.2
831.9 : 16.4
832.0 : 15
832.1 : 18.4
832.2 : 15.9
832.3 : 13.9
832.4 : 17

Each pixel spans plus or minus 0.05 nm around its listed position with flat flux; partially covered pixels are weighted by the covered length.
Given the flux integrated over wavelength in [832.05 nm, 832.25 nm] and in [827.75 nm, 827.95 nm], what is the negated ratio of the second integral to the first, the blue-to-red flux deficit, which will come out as -1.01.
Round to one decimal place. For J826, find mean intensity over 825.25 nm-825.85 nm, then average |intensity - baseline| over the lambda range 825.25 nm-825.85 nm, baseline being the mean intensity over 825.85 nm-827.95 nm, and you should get 0.8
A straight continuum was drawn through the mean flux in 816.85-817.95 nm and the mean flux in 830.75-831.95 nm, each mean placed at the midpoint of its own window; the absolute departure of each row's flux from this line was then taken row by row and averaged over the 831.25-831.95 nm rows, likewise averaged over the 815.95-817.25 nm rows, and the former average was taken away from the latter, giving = 0.51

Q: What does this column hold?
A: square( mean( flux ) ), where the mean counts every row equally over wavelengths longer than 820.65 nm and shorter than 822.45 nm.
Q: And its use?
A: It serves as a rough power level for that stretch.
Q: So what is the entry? 240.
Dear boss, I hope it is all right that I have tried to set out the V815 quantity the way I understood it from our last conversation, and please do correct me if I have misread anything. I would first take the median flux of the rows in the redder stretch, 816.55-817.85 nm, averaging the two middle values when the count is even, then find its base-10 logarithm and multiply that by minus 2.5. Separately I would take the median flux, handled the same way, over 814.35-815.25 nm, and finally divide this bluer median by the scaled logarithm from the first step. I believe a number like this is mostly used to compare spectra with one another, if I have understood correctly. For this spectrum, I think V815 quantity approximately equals -5.23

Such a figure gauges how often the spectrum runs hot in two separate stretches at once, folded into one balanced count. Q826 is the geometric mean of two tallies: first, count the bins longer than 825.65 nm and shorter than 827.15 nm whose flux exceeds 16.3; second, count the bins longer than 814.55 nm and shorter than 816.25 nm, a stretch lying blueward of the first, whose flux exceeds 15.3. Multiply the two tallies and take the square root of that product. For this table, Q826 10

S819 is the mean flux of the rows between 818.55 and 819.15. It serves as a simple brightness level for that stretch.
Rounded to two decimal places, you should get 15.25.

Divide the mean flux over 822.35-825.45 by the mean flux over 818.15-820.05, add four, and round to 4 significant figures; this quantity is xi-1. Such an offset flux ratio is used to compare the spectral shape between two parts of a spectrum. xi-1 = 4.987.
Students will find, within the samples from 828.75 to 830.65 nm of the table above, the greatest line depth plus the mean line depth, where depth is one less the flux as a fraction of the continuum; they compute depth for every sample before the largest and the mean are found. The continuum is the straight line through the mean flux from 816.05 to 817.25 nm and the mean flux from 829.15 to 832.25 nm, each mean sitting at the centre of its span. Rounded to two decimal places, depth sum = 0.33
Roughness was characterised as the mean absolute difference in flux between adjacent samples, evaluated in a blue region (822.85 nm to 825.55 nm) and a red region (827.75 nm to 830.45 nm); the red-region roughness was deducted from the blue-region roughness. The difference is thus -0.5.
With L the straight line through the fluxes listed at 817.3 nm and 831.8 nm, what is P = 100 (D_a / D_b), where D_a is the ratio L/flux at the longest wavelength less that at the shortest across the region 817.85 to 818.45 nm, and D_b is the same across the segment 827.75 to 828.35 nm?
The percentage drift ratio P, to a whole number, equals 65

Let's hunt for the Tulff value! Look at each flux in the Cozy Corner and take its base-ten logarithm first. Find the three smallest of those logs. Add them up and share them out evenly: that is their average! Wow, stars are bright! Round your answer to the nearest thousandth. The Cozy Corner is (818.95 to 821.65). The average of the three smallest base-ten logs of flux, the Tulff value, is 1.131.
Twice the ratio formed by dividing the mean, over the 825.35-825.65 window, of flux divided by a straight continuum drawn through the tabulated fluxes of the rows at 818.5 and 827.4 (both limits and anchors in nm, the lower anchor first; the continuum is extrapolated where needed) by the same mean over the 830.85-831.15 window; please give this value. 2.10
